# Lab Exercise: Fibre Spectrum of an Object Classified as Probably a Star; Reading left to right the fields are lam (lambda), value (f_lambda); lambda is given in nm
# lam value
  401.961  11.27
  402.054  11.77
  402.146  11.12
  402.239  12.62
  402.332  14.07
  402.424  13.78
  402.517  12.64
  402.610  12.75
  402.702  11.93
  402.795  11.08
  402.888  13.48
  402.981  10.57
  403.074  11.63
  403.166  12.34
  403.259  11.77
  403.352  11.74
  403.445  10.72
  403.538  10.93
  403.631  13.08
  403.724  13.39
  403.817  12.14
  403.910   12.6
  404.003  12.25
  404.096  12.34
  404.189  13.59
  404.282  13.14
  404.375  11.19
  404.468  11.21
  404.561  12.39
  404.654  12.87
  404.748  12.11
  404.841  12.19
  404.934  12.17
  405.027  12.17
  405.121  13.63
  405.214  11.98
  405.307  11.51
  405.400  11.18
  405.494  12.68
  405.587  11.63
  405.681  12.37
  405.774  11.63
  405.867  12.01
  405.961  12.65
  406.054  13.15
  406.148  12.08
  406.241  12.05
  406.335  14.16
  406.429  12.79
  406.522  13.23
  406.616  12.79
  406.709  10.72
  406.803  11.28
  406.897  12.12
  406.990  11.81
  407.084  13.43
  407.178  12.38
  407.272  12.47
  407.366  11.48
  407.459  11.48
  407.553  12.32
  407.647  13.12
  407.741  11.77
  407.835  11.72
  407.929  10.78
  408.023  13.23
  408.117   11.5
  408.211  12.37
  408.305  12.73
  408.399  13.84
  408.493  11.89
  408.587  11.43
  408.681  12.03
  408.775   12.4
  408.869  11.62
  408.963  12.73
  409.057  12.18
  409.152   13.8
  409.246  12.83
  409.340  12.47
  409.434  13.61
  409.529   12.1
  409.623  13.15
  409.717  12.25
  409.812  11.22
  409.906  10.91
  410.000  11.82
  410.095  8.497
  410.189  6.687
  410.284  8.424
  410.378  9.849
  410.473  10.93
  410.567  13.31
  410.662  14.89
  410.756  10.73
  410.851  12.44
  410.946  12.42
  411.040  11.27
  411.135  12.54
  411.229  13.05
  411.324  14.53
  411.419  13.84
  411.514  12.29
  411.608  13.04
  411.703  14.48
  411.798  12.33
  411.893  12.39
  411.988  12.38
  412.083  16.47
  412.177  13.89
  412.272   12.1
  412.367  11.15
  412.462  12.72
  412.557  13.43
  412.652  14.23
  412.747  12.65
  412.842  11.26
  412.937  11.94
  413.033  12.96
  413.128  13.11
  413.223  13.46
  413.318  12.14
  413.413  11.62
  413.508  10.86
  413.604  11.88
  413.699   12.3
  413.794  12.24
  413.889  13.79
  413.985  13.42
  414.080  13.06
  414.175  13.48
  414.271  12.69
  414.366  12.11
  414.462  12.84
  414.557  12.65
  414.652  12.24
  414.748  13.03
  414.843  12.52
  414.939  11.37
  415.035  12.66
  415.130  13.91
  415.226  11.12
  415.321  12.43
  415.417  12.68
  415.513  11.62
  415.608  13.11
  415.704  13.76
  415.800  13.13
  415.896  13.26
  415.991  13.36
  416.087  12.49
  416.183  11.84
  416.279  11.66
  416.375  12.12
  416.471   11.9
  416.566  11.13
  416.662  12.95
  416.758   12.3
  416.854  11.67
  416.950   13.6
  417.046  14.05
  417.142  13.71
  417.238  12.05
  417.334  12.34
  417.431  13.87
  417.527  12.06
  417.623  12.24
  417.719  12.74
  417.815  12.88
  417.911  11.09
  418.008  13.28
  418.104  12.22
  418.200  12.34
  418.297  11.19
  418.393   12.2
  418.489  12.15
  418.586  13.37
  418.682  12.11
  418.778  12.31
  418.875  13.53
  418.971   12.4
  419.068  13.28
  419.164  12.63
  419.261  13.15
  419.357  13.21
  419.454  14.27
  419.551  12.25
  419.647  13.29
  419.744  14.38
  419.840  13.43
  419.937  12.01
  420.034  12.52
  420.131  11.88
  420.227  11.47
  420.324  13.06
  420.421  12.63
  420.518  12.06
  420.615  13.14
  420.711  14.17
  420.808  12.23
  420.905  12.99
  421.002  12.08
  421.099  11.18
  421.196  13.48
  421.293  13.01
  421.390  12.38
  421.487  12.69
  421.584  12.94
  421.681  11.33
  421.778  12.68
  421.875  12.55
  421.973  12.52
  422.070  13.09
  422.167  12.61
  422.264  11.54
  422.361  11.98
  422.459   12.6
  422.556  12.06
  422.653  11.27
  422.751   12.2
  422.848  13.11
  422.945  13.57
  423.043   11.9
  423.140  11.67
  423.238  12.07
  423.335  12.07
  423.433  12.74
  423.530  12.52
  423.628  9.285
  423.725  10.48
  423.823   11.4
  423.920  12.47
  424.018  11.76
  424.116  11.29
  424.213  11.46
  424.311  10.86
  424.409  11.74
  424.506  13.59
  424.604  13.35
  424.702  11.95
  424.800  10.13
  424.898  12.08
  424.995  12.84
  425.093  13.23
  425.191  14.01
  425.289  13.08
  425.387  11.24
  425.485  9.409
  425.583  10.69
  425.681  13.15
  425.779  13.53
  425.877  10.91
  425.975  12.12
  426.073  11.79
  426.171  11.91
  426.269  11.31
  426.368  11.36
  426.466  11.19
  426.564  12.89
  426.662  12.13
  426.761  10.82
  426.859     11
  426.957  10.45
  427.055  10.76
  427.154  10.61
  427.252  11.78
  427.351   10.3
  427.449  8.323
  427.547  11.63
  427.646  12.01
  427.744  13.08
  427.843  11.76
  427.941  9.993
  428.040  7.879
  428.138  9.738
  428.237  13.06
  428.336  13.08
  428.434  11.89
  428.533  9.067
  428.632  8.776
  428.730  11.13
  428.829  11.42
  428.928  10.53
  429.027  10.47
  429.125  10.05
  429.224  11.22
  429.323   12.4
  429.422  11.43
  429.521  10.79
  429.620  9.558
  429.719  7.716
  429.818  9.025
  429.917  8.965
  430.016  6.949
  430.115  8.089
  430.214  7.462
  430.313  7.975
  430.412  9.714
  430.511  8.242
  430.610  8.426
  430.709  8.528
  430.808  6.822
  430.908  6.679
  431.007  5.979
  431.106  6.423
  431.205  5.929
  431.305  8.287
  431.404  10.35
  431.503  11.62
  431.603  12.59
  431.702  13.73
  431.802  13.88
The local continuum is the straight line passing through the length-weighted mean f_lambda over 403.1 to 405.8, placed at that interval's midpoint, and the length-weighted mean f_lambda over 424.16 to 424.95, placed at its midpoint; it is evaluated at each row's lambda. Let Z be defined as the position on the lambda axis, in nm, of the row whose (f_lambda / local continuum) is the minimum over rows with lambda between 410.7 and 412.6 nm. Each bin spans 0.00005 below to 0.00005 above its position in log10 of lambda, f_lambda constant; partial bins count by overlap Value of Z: 410.756 nm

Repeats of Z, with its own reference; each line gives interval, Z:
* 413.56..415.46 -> 415.226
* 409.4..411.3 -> 410.189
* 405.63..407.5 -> 406.709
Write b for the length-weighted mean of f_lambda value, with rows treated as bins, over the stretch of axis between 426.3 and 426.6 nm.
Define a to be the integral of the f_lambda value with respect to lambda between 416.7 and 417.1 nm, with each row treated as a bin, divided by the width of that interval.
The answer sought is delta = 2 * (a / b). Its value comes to 2.2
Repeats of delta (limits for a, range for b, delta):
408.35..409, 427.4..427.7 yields 2.3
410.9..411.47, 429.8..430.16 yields 3.2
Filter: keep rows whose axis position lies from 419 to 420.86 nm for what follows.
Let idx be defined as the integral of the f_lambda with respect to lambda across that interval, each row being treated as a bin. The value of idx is 24.0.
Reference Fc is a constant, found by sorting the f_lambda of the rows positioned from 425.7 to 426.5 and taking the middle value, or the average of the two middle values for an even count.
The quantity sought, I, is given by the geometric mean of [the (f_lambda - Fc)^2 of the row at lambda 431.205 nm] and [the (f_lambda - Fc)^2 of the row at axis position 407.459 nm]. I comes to 0.5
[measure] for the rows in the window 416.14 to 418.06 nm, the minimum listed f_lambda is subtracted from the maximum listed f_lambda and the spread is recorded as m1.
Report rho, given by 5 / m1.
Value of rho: 1.69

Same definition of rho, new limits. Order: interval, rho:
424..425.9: 1.09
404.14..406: 2.04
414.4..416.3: 1.79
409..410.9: 0.61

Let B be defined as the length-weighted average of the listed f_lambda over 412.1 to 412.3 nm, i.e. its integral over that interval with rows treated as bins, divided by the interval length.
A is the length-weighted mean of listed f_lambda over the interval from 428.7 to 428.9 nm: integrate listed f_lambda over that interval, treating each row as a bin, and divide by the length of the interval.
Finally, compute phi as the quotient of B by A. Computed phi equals 1.2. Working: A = 11.2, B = 13.7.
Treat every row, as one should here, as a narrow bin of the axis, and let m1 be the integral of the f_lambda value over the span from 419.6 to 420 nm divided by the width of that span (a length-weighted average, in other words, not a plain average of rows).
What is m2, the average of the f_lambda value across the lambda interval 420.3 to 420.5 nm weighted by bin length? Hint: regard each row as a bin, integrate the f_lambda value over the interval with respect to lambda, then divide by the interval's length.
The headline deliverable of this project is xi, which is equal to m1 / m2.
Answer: 1.04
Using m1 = 13.2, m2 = 12.7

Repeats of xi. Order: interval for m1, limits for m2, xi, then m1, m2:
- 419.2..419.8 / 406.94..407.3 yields 1.07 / 13.4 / 12.5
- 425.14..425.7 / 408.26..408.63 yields 0.95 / 11.9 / 12.5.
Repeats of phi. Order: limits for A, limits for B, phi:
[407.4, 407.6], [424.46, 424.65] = 1.1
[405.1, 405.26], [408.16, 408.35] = 1.0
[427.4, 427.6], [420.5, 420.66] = 1.3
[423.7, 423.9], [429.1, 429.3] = 1.0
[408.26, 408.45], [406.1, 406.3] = 0.9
